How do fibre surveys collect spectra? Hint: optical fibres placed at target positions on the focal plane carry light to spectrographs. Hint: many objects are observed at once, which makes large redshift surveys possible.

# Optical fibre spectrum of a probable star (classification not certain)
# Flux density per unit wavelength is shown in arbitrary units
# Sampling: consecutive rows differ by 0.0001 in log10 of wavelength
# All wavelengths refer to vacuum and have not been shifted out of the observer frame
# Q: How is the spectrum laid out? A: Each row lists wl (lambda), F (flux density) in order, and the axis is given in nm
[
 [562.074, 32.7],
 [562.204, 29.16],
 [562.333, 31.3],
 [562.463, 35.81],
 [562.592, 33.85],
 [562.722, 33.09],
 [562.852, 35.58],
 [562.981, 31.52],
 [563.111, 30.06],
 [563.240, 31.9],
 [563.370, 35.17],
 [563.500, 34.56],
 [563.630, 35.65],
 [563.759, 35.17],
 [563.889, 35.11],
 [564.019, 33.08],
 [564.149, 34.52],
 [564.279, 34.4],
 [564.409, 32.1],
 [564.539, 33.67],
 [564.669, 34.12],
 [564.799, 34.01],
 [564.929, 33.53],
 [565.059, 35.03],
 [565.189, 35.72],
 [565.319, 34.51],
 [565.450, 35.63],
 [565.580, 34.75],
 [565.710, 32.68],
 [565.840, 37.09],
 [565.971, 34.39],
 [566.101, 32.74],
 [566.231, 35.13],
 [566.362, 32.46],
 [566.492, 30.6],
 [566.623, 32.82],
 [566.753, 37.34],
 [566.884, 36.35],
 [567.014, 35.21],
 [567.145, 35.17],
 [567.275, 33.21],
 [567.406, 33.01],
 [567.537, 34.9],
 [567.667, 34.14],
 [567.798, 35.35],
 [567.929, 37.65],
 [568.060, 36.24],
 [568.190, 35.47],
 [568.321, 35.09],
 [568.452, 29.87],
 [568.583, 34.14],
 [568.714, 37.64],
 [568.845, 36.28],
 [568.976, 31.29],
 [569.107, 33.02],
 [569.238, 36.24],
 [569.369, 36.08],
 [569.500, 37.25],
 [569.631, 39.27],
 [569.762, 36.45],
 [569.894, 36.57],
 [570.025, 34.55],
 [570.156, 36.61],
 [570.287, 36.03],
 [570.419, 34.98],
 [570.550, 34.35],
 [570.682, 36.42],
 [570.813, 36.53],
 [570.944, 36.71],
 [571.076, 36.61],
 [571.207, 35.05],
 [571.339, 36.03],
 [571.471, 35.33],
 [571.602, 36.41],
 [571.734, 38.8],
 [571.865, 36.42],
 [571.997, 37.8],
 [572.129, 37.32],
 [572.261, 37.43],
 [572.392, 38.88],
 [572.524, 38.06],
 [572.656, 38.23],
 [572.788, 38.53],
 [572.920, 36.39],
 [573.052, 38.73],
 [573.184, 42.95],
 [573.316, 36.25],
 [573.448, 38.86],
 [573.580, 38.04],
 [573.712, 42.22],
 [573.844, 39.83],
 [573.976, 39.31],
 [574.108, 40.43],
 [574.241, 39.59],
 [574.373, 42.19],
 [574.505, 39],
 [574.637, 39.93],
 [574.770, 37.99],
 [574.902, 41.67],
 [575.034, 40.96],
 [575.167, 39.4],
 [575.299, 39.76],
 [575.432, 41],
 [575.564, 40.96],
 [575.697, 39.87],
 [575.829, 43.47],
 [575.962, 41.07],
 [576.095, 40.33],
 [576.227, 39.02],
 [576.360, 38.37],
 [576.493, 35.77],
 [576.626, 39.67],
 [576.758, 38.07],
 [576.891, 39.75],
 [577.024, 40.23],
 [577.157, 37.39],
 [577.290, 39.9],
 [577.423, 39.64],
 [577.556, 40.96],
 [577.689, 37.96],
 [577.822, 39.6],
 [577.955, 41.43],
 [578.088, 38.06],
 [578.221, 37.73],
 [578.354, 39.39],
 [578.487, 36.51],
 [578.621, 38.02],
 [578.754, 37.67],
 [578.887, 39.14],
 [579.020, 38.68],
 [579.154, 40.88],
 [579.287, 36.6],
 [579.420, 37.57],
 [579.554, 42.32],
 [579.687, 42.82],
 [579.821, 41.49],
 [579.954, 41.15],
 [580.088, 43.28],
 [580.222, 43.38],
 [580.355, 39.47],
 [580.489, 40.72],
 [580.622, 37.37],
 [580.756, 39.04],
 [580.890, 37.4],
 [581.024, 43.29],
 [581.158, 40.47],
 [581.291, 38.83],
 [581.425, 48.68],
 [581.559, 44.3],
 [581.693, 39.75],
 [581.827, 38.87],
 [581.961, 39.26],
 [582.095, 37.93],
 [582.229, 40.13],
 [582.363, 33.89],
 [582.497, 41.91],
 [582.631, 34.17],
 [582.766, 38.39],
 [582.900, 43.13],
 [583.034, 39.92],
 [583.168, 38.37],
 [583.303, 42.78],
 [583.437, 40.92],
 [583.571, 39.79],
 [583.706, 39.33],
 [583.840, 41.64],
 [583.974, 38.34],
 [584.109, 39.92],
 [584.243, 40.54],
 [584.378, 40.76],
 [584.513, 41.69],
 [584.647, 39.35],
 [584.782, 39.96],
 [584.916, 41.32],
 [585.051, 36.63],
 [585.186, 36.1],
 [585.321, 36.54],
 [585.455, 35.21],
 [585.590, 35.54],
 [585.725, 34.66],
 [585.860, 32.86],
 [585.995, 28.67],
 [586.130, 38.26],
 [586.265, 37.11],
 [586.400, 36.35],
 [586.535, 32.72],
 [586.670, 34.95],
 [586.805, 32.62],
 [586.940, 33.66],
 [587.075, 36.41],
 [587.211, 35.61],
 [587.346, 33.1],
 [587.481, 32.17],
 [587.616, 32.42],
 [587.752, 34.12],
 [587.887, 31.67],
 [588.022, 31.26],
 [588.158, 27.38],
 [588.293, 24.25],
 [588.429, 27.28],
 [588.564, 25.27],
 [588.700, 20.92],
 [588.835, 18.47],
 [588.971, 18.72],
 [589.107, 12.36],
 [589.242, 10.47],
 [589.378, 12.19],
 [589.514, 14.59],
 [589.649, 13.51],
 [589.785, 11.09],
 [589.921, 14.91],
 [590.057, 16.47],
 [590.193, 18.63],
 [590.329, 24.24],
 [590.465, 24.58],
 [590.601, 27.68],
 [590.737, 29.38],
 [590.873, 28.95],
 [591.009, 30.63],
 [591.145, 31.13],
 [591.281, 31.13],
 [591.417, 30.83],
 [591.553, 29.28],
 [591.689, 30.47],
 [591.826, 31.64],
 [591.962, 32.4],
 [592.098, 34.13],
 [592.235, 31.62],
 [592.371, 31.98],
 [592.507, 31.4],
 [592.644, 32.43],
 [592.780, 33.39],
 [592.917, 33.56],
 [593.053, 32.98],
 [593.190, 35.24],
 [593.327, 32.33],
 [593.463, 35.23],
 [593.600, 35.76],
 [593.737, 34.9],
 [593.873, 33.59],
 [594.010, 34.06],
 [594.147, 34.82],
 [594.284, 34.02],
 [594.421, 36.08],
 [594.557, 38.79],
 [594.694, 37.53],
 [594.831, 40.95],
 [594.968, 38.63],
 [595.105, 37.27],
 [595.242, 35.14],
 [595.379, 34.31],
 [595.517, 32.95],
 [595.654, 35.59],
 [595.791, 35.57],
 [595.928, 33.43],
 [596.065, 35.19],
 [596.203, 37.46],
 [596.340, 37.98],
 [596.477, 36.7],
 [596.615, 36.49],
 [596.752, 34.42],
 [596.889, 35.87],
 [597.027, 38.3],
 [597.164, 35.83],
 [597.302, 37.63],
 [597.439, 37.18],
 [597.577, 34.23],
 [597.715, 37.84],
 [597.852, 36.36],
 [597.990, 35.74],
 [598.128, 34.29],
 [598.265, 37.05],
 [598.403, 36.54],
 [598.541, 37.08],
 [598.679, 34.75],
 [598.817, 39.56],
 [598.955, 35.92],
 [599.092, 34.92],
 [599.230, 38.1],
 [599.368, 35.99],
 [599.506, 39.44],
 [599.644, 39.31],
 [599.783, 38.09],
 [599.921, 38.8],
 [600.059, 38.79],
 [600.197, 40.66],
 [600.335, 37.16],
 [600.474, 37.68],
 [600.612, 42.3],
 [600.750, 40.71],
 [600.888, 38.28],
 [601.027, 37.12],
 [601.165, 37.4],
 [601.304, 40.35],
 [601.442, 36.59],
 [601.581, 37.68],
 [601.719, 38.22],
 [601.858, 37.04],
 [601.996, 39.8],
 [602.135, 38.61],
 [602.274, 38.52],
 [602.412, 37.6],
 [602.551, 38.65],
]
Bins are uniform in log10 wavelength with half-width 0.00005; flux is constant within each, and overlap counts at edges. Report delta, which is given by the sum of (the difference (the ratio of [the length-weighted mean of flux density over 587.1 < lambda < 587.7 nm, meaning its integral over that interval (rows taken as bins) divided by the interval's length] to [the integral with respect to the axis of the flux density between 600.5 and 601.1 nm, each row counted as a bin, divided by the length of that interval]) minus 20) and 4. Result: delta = -15.2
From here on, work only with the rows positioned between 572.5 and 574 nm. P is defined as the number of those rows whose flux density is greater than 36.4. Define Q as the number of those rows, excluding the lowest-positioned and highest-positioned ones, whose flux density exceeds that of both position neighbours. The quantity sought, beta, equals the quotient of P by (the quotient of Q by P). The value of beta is 25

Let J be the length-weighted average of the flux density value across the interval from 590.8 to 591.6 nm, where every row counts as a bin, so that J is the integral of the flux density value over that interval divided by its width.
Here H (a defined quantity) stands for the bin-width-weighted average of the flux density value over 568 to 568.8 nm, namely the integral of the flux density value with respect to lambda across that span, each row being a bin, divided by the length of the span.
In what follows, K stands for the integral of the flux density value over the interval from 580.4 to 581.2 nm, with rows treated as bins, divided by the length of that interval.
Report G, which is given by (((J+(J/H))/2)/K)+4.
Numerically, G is 4.39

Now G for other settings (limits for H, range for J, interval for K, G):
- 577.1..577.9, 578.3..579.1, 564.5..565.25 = 4.57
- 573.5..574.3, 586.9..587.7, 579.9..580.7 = 4.43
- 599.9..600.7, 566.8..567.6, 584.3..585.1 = 4.44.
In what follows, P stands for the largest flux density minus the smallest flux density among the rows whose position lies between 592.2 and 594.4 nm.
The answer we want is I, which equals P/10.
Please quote 0.44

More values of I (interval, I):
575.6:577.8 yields 0.77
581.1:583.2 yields 1.48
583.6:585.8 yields 0.70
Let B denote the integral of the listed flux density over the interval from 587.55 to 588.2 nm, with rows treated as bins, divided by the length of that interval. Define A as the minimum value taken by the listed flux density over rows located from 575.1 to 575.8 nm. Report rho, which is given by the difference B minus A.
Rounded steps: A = 39.4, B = 31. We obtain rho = -7.9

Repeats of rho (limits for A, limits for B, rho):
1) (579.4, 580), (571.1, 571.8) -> -1.2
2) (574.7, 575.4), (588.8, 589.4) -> -23.6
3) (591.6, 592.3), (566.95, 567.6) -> 3.8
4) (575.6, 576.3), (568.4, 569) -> -4.9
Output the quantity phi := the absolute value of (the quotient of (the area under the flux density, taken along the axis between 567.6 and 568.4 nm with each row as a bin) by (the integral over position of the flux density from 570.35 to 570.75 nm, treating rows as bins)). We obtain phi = 2.02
